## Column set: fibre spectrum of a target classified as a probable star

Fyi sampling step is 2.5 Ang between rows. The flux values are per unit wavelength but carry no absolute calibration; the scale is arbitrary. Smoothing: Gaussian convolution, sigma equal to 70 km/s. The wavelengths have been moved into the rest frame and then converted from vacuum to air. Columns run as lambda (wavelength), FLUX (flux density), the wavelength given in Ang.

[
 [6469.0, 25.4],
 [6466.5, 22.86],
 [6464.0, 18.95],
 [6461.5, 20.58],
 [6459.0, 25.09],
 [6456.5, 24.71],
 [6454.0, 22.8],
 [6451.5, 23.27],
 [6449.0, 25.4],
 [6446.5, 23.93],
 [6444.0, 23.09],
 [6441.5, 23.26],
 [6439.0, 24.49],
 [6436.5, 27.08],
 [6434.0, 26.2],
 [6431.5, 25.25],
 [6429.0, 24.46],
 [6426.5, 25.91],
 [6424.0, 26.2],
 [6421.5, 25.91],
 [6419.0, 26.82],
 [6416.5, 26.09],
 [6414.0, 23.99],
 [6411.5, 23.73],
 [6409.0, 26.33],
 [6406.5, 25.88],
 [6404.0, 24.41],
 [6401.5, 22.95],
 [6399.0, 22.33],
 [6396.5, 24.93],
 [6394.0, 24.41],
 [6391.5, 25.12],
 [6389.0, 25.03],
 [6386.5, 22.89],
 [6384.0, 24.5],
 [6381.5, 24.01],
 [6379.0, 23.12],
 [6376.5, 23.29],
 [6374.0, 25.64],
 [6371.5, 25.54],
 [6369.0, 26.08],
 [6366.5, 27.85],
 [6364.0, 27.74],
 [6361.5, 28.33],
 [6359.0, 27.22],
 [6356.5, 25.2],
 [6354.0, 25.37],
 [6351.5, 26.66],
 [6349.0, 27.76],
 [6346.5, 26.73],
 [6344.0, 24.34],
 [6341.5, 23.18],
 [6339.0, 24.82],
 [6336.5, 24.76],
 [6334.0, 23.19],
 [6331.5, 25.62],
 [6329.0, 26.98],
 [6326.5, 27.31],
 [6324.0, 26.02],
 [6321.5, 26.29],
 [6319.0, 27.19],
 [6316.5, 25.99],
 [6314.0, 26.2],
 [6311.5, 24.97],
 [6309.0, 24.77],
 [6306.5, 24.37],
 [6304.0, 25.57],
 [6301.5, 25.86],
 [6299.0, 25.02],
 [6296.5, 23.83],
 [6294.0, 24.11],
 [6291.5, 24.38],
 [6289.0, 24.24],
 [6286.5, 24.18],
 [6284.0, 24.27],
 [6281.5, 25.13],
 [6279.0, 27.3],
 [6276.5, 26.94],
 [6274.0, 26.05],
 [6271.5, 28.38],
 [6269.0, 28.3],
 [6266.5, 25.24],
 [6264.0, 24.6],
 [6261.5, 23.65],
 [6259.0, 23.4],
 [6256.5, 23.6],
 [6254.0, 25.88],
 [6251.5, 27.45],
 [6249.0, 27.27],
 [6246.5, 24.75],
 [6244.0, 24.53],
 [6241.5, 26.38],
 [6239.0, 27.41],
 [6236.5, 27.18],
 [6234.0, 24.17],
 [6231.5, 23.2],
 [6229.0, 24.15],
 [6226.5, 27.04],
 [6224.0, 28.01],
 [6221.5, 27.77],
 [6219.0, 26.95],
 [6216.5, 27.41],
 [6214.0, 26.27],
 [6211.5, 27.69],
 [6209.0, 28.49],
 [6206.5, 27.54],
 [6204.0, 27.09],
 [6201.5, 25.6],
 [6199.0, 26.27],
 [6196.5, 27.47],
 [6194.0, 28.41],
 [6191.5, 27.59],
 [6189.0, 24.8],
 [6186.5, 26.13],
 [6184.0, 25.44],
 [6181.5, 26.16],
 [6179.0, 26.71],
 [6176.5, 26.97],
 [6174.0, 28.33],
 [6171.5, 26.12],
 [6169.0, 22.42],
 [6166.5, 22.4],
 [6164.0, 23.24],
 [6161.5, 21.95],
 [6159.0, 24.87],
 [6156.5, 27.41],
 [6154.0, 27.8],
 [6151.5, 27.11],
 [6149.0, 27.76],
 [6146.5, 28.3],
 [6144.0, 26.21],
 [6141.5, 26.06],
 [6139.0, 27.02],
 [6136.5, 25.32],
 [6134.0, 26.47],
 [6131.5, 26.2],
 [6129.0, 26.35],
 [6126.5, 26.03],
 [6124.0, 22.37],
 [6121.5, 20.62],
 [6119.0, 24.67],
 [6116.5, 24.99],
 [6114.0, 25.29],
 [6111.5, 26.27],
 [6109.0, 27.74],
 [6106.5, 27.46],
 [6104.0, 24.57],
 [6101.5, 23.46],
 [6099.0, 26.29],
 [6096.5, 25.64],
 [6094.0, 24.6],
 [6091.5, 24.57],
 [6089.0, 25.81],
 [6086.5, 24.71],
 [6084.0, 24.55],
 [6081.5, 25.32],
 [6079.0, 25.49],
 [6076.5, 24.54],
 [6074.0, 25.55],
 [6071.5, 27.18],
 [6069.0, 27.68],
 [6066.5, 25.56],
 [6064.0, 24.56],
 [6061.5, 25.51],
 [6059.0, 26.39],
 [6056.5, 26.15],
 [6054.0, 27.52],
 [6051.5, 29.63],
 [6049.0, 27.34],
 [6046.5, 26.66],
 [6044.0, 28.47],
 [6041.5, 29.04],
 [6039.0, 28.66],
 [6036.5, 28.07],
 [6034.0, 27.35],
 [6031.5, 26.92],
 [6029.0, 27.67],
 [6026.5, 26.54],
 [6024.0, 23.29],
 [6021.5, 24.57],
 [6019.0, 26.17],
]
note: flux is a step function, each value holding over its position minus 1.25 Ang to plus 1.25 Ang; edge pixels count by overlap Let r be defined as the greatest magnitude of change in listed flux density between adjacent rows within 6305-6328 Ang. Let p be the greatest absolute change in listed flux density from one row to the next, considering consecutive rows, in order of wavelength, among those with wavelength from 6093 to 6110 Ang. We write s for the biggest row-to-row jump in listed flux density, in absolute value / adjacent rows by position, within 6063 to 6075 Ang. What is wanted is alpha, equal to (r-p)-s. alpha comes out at -3.7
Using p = 2.89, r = 1.3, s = 2.1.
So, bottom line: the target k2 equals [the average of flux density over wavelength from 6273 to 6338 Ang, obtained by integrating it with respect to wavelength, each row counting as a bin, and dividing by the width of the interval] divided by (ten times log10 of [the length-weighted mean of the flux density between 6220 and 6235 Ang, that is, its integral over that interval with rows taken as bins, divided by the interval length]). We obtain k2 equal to 1.80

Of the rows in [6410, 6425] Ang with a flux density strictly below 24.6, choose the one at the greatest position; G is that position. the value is 6414.0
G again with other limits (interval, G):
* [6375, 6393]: 6386.5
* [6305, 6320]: 6306.5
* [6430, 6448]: 6446.5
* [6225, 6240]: 6234.0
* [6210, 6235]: 6234.0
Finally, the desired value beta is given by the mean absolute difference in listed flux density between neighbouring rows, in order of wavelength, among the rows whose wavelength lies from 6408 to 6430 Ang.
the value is 1.08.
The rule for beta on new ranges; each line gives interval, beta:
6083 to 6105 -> 1.02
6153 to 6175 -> 1.74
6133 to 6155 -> 0.99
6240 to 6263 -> 1.13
